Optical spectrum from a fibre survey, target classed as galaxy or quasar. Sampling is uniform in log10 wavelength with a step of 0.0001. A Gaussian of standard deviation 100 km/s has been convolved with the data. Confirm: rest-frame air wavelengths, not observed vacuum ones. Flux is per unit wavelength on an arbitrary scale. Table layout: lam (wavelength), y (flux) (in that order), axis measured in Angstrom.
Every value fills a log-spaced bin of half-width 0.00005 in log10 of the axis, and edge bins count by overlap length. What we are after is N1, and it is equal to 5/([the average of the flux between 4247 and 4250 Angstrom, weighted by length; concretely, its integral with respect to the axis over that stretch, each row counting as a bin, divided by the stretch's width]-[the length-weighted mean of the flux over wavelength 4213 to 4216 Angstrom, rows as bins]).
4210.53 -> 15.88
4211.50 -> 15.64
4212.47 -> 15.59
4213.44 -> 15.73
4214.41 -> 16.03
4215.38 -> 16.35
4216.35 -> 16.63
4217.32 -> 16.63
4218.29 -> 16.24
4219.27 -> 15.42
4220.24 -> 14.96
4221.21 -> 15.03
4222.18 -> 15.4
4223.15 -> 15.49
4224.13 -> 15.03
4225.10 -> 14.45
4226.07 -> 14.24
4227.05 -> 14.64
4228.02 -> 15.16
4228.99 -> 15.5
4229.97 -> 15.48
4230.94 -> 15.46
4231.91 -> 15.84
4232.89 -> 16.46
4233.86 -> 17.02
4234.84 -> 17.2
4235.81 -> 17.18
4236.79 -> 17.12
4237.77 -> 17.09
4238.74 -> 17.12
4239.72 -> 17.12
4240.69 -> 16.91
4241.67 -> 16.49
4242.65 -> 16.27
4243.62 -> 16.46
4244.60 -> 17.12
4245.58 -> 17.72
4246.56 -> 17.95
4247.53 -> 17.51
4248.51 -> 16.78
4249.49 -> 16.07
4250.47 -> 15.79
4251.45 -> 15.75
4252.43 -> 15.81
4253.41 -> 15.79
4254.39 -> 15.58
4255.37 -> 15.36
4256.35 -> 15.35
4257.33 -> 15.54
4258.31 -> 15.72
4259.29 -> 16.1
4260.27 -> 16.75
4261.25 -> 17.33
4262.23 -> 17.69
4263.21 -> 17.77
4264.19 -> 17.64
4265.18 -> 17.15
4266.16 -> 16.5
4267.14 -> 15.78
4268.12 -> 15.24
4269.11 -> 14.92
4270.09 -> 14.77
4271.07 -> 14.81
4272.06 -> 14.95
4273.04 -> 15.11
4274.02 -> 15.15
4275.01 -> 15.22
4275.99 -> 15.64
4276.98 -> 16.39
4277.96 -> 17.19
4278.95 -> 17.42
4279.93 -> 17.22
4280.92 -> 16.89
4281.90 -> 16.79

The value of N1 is 7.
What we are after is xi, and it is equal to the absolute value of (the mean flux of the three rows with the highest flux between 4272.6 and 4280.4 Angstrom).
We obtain 17.3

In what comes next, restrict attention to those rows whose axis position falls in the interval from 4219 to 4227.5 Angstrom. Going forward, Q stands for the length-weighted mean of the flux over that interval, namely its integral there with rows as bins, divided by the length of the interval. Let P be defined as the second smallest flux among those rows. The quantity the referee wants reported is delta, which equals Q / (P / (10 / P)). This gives 0.72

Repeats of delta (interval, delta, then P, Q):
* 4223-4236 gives 0.75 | 14.45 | 15.6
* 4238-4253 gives 0.67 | 15.79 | 16.7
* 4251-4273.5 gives 0.73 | 14.81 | 16.0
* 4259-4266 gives 0.61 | 16.75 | 17.2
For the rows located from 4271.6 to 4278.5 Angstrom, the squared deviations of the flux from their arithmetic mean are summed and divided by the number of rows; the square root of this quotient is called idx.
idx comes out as 0.77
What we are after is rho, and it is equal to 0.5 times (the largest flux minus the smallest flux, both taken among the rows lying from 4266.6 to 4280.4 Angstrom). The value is 1.3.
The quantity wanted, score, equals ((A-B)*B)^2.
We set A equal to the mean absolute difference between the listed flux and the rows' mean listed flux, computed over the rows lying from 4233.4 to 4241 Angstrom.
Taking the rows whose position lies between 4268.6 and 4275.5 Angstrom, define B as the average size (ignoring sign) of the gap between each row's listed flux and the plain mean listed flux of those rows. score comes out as 0.000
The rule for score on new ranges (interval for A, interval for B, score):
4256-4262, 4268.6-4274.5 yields 0.003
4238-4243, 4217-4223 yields 0.015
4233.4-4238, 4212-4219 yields 0.009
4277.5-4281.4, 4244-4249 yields 0.007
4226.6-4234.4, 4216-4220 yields 0.004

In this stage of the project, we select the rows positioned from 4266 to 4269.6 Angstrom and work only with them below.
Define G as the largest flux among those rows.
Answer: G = 16.5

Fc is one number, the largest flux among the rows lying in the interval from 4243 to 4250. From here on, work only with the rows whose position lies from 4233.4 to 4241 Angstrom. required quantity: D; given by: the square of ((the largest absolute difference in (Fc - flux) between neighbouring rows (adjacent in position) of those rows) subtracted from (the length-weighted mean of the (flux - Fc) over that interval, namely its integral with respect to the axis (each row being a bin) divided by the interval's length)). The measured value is 1.1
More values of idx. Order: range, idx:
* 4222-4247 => 1.03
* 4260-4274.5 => 1.15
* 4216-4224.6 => 0.64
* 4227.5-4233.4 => 0.41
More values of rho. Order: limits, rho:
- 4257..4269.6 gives 1.4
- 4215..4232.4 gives 1.2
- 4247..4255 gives 1.0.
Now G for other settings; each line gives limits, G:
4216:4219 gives 16.63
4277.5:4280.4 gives 17.42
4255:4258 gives 15.54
